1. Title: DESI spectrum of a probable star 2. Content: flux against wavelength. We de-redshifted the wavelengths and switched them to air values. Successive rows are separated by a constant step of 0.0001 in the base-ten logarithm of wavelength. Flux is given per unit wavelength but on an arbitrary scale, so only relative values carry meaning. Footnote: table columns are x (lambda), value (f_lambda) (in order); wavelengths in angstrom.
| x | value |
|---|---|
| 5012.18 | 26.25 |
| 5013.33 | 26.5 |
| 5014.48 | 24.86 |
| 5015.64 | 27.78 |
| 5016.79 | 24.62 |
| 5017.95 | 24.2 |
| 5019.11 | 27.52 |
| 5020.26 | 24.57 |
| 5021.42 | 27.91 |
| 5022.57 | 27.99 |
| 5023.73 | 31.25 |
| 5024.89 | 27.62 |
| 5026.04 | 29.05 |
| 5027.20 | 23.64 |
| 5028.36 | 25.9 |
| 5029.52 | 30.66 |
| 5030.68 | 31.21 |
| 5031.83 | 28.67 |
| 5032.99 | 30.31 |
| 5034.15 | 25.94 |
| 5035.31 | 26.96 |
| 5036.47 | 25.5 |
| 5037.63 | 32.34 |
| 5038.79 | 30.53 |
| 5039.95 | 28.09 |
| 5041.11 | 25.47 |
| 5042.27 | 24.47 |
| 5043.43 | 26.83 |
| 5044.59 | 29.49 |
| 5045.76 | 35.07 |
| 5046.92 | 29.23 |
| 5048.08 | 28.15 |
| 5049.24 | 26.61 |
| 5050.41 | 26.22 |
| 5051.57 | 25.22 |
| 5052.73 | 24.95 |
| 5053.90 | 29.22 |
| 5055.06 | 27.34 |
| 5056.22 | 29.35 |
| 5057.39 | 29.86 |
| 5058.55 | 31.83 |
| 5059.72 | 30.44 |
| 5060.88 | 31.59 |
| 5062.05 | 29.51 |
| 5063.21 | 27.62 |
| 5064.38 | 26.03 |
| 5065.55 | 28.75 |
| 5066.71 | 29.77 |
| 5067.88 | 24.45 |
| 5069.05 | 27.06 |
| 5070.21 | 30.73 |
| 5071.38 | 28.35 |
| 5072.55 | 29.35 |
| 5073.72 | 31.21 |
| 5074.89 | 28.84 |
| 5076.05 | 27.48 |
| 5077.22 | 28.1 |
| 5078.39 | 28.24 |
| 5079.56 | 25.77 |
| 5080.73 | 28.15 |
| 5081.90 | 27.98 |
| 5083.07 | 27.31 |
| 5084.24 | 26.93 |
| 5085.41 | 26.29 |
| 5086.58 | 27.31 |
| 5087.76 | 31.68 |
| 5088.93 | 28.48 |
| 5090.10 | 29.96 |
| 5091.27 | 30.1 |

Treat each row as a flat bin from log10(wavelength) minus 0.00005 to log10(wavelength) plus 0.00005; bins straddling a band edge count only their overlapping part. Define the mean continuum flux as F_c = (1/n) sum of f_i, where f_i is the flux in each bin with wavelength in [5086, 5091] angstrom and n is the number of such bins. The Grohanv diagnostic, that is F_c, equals 29.4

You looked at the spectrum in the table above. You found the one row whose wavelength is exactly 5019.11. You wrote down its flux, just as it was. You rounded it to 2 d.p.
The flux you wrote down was 27.52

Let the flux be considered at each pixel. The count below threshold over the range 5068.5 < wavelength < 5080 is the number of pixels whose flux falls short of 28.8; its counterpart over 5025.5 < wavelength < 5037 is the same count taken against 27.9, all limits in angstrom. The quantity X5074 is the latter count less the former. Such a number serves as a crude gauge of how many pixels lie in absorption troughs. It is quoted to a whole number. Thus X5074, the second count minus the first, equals -1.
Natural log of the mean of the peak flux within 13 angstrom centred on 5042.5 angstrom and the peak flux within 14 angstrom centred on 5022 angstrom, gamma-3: 3.50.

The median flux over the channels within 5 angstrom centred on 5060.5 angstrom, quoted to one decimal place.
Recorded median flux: 31.0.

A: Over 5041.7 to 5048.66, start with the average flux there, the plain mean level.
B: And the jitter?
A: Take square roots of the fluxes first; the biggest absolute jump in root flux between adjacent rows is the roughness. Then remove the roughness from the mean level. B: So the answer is 28.4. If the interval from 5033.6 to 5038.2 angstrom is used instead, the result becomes 27.0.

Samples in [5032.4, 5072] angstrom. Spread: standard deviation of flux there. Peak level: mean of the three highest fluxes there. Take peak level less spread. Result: 30.6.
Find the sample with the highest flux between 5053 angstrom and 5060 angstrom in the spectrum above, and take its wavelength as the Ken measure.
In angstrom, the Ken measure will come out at 5058.55 angstrom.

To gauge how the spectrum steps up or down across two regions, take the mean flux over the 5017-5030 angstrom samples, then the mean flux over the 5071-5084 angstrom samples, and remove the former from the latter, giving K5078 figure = 1.0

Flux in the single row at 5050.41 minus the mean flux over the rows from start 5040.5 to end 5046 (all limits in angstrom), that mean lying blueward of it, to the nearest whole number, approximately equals -2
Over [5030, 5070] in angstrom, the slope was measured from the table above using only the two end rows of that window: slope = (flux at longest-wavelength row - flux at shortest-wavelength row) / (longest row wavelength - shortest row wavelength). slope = -0.1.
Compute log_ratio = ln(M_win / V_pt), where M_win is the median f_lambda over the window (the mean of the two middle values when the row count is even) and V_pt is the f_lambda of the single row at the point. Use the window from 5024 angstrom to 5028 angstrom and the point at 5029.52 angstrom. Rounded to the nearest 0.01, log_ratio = -0.10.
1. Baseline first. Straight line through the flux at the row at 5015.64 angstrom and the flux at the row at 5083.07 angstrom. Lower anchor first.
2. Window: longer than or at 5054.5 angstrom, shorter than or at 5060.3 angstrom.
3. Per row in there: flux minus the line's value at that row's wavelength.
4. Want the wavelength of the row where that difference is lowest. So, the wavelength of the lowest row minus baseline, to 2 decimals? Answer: 5055.06 angstrom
